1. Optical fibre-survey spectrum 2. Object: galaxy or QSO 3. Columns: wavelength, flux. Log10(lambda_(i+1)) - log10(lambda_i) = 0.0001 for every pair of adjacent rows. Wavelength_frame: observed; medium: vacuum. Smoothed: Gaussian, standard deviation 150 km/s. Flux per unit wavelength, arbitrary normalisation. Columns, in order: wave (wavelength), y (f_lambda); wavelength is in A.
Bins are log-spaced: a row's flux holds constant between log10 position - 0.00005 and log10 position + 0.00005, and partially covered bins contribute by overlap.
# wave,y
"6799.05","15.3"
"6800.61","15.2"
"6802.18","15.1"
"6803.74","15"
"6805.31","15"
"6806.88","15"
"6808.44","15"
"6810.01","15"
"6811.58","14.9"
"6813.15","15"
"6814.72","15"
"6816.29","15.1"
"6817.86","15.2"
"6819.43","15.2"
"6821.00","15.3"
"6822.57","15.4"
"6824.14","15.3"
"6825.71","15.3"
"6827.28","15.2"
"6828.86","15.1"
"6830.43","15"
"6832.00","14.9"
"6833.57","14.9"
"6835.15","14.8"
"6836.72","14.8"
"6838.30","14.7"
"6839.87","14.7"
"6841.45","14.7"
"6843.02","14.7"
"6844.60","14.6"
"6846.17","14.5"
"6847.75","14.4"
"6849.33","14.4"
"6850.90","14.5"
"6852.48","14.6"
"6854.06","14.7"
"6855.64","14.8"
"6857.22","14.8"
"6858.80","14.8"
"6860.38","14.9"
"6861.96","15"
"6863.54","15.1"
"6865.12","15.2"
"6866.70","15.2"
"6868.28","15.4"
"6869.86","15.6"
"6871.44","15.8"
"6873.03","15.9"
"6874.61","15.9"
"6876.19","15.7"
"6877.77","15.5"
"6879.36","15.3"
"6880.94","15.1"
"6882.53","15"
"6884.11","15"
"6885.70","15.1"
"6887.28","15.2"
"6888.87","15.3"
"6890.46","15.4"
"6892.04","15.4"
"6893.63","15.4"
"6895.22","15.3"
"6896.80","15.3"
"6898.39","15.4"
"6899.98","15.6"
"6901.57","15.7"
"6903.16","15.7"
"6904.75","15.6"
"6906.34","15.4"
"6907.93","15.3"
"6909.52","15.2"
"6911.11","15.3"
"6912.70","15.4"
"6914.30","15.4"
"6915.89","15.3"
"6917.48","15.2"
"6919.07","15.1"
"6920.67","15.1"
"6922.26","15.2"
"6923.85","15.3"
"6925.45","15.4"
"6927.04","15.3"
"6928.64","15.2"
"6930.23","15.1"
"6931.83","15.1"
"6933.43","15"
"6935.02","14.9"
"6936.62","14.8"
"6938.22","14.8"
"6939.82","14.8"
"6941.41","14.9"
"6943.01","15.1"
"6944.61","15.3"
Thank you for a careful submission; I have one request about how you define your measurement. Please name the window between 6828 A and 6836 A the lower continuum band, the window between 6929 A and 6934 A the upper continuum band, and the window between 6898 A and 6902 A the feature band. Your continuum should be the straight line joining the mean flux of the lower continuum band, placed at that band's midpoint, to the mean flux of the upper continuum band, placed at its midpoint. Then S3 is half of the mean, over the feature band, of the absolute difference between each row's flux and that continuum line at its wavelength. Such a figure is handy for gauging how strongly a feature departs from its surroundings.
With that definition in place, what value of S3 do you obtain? 0.27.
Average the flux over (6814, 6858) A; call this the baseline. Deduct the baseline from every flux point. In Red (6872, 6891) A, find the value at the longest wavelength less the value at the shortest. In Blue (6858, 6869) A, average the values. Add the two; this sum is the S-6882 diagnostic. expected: -0.3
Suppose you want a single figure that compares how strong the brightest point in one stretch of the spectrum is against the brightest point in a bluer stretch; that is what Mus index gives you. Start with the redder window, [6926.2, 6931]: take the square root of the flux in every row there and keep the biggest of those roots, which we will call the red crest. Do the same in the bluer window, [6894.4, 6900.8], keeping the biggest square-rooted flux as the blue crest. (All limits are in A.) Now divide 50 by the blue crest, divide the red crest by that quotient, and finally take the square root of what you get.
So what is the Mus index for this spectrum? 0.556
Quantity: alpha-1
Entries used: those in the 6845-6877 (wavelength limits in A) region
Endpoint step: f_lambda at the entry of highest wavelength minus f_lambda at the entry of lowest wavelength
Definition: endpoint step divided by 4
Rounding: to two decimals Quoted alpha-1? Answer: 0.30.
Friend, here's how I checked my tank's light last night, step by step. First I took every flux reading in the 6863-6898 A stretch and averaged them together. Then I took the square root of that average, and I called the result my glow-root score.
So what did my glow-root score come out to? 3.92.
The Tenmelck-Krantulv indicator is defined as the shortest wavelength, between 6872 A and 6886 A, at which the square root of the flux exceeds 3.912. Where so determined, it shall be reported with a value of 6873.03 A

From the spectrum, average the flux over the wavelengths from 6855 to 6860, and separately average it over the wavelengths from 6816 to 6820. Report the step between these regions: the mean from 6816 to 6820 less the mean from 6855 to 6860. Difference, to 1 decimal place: 0.4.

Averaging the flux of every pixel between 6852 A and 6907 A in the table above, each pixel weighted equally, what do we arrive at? 15.29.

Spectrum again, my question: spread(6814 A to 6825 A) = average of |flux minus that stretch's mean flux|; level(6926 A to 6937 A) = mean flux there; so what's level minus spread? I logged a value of 15.0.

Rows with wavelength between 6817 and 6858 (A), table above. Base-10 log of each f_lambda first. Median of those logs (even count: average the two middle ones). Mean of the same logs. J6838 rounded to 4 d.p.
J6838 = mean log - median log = 0.0018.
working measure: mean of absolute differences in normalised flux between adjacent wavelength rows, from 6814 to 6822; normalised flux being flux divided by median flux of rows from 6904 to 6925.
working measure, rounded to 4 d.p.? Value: 0.0049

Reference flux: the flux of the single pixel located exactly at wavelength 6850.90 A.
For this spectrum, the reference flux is 14.5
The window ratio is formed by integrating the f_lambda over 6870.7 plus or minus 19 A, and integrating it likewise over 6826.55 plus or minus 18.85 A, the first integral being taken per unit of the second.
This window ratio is 1.02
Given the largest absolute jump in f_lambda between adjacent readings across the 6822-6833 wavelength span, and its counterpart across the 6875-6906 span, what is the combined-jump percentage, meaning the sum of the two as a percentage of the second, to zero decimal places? 150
